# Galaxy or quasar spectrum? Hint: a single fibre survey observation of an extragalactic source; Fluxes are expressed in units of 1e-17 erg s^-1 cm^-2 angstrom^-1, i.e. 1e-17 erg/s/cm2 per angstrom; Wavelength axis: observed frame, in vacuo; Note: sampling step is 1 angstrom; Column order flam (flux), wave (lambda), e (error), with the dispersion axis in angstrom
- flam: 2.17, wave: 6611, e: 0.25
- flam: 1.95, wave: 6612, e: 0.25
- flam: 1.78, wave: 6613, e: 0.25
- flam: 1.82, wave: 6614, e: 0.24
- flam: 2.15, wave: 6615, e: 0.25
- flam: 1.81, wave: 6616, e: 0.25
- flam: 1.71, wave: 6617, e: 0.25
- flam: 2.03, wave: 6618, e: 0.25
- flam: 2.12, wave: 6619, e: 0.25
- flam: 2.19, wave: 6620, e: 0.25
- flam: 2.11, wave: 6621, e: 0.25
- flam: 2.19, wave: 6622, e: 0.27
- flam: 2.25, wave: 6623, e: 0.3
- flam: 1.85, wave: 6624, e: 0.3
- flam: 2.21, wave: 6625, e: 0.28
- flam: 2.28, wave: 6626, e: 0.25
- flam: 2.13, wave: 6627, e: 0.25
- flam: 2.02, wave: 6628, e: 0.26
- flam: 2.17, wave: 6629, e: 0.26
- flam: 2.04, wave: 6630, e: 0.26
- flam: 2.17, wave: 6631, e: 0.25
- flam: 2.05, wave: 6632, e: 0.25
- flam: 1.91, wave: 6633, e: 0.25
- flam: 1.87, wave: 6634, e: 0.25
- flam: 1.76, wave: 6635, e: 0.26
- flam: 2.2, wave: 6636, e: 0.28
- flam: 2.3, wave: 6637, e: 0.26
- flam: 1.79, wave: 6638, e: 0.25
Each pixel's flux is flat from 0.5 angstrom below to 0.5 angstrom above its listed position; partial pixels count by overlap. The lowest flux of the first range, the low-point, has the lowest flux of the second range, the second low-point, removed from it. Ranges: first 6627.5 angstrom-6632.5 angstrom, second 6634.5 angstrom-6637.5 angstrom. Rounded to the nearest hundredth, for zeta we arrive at 0.26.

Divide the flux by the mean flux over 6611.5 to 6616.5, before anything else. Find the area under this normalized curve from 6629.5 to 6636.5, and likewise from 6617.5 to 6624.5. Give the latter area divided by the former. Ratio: 1.1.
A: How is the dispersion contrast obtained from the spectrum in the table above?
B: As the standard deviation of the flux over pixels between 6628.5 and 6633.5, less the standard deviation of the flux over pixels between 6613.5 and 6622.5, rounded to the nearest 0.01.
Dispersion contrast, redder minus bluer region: -0.08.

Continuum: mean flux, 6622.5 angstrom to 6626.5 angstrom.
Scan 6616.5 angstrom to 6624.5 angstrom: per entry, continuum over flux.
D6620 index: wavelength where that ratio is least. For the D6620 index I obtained 6623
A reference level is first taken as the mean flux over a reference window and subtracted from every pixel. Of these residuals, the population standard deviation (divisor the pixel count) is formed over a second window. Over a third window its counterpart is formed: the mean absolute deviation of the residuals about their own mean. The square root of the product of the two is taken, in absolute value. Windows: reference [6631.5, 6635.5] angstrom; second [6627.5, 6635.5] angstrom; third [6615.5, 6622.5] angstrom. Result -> 0.142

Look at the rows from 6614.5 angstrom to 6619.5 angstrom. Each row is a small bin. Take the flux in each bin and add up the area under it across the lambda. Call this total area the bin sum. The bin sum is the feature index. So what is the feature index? 9.8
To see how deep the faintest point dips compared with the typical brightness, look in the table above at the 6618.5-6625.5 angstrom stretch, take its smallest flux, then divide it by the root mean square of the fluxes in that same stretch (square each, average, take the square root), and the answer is 0.867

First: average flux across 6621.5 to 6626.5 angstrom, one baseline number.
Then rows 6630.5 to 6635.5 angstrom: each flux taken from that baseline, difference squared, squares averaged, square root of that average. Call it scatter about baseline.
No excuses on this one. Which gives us 0.25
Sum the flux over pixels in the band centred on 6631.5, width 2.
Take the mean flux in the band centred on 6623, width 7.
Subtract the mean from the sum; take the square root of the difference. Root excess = 1.4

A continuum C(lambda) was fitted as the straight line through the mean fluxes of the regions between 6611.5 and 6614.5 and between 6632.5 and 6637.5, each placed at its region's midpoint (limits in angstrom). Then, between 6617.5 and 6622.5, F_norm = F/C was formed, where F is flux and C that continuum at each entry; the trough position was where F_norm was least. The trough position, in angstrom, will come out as 6618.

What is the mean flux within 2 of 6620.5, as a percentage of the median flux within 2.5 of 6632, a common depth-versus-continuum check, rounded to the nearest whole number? 106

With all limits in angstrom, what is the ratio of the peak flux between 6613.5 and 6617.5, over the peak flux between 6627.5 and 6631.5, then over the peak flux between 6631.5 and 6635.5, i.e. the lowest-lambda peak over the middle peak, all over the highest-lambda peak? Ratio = 0.48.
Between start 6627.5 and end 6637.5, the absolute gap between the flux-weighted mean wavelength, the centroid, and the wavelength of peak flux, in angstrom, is 4.5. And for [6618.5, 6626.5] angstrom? 3.5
